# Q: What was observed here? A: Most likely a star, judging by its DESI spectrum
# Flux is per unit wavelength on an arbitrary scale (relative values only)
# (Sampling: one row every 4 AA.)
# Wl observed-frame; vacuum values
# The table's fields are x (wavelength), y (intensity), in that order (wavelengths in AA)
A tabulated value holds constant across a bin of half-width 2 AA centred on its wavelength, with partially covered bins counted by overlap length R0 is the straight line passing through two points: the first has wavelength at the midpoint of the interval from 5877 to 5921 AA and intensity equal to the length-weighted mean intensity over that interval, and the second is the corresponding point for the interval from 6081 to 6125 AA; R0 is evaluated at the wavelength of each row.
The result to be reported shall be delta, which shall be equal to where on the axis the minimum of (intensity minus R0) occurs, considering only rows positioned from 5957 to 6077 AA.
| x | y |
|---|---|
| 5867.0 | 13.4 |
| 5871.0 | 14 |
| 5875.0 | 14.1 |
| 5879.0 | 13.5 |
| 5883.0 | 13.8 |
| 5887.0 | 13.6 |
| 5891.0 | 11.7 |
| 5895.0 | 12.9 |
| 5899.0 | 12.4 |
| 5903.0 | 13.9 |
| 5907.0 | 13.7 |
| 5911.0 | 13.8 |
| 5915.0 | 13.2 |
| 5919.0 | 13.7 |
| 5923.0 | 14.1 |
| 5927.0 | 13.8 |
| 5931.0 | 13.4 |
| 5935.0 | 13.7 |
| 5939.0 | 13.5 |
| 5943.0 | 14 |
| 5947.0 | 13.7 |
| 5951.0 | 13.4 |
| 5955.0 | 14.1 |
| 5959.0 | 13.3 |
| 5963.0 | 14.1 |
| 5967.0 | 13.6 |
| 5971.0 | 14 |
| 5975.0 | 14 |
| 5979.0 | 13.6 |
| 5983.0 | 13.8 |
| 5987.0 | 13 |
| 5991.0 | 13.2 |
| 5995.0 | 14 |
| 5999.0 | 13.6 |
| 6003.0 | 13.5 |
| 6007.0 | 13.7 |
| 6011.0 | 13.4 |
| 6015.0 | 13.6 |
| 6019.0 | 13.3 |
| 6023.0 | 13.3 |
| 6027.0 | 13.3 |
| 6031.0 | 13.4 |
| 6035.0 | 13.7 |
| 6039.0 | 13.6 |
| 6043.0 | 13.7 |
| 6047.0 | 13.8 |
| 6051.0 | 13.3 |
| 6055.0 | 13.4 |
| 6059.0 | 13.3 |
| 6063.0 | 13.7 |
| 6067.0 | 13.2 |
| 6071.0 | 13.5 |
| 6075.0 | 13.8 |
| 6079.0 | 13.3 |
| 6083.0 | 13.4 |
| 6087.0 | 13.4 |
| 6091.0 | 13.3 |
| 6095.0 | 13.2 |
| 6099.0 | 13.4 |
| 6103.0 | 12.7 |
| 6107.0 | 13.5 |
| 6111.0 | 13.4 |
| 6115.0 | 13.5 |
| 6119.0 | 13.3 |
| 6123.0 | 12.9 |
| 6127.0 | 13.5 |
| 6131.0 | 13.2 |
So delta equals 5987.0 AA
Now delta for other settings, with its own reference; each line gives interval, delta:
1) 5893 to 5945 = 5899.0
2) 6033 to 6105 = 6103.0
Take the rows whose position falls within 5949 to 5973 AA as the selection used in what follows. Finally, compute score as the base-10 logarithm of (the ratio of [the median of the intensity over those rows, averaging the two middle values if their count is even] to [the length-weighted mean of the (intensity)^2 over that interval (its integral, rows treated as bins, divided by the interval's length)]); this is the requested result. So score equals -1.137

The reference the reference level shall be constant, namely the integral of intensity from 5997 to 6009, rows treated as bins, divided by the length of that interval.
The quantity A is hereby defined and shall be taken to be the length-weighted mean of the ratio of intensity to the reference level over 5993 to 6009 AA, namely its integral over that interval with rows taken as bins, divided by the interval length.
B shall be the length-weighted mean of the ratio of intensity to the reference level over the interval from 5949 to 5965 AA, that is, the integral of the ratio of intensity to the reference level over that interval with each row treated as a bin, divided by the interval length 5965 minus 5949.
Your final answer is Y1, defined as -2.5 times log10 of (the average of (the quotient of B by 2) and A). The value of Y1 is 0.304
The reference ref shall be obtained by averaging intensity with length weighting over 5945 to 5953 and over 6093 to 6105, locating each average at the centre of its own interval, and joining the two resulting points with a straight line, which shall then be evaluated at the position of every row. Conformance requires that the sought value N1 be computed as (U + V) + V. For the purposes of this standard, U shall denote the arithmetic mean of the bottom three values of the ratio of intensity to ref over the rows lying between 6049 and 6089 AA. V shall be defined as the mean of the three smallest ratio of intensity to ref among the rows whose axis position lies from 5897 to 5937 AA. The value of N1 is 2.91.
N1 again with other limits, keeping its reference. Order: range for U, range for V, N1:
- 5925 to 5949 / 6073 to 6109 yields 2.99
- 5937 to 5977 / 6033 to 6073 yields 3.00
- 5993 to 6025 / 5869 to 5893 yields 2.88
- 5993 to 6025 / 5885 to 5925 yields 2.80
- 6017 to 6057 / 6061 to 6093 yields 3.01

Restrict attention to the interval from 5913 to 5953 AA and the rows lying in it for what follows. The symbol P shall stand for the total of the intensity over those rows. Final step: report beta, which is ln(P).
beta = 4.9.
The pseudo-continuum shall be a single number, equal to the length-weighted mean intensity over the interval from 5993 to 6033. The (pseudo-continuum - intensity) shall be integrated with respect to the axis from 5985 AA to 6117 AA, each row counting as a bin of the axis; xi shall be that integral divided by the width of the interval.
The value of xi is 0.07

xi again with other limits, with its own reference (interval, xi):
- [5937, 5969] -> -0.20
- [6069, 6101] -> 0.10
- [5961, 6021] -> -0.12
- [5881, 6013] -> -0.04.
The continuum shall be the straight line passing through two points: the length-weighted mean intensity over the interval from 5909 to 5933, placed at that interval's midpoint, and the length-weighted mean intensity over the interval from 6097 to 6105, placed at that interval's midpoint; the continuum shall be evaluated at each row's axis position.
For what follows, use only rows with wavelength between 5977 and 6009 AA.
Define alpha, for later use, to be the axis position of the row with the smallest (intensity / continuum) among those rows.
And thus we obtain 5987.0 AA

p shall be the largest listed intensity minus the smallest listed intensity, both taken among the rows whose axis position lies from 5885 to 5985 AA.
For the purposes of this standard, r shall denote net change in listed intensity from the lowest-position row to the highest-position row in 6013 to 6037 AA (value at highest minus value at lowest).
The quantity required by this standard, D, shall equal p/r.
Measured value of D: 24.0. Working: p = 2.4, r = 0.1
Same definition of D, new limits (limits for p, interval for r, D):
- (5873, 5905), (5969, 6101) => -4.0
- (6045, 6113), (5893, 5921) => 1.4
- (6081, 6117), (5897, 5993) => 1.0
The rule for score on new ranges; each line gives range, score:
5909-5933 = -1.133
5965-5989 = -1.135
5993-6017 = -1.136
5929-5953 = -1.135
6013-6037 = -1.131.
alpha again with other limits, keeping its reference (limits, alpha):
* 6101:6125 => 6103.0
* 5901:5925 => 5915.0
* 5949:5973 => 5959.0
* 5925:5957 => 5931.0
